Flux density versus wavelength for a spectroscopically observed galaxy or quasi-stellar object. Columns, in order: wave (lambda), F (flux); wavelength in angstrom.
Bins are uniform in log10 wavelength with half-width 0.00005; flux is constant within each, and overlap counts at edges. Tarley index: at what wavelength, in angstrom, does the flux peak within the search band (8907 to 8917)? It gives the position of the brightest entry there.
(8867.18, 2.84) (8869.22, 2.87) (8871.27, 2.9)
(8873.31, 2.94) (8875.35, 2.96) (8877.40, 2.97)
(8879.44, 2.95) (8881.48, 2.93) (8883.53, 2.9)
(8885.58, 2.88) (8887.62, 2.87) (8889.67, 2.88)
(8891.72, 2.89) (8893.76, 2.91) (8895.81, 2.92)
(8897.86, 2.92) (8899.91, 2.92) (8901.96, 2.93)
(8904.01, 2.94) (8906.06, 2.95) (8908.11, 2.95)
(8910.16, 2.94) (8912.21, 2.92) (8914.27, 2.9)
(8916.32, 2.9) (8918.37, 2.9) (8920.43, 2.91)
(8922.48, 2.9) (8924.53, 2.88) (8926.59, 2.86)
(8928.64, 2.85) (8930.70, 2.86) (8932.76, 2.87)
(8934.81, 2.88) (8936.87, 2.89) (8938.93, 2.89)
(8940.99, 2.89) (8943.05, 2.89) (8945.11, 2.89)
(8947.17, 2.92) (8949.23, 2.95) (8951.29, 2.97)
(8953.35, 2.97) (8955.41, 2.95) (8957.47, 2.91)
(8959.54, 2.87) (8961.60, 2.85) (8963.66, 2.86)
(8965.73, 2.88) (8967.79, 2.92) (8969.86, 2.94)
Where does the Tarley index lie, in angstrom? 8908.11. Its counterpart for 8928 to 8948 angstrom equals 8947.17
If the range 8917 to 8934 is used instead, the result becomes 8920.43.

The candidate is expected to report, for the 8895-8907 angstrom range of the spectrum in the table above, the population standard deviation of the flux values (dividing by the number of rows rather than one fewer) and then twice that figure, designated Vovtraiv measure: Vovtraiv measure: 0.023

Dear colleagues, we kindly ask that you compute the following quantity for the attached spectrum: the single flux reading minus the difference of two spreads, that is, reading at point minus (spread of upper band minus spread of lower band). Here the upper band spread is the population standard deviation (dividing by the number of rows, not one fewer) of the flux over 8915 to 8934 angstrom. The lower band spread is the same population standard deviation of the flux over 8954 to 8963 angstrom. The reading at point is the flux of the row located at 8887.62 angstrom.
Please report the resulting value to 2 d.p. 2.89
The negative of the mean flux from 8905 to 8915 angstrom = -2.93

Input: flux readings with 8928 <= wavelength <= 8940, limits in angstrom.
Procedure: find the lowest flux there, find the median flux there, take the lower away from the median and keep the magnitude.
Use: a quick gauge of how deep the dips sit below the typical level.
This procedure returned 0.025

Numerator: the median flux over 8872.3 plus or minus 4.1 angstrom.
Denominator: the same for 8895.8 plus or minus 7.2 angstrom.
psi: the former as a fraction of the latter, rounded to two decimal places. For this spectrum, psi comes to 1.00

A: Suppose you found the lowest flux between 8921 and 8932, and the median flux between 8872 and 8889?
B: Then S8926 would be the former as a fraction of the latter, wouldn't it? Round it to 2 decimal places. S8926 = 0.97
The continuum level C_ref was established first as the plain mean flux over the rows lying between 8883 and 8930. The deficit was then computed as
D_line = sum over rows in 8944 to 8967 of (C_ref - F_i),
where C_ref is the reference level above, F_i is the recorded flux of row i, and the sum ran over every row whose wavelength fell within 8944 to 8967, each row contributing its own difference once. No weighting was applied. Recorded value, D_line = -0.06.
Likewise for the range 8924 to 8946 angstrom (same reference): 0.31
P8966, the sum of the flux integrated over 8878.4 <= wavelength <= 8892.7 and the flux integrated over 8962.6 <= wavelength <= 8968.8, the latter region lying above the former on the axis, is 59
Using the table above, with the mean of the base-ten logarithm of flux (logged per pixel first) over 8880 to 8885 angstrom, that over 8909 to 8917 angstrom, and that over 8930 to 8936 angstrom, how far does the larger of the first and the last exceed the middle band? 0.000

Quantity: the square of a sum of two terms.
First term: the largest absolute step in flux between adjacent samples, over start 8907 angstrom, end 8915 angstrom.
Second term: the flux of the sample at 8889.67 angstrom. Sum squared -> 8.41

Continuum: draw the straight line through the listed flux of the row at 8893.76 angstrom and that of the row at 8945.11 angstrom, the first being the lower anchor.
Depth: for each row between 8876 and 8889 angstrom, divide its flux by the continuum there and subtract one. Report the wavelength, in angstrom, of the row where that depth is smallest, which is 8887.62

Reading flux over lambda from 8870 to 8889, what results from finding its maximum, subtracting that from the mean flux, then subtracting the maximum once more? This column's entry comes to -3.02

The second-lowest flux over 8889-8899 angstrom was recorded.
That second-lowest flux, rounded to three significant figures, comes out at 2.89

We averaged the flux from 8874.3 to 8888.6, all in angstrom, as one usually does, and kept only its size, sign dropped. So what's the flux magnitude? 2.92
